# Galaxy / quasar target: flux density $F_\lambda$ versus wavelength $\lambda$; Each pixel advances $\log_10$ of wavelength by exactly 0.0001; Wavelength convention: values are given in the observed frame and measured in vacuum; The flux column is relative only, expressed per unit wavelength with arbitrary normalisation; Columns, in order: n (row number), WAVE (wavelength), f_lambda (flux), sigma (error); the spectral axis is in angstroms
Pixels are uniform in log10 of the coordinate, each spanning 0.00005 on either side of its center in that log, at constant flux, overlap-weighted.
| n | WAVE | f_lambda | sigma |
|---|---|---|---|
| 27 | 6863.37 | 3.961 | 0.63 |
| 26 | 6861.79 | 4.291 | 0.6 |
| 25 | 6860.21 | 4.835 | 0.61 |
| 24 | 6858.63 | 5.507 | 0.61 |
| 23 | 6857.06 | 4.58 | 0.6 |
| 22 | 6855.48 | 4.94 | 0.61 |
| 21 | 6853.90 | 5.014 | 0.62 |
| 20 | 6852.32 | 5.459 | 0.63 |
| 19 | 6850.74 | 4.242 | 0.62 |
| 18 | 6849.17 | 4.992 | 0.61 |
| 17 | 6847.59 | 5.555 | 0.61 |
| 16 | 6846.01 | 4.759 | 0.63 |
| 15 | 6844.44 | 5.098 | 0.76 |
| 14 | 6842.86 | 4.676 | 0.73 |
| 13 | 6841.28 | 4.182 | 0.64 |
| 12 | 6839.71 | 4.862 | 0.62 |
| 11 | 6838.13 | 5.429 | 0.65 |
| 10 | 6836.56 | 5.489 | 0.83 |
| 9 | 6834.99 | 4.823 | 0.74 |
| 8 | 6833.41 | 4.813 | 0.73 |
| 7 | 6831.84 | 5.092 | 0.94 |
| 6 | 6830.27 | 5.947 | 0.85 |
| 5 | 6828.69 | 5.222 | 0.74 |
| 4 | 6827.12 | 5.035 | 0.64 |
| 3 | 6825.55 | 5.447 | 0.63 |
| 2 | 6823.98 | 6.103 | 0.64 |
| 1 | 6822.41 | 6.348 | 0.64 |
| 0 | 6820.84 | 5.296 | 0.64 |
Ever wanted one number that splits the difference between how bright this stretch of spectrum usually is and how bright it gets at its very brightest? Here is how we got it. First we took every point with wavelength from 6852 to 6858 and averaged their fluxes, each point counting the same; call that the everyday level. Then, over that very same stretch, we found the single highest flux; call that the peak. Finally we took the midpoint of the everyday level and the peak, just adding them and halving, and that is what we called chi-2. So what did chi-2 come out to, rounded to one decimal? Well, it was 5.2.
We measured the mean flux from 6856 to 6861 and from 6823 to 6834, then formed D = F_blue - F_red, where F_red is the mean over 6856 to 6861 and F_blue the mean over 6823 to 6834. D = 0.4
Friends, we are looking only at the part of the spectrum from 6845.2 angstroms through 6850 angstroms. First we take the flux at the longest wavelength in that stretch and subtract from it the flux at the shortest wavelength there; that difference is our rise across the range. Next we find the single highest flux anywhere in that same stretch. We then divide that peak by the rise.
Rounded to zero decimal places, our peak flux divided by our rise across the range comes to 24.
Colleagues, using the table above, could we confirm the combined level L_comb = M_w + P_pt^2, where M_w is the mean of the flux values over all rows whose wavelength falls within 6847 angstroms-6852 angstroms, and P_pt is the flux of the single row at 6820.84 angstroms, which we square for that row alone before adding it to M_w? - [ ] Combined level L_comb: 33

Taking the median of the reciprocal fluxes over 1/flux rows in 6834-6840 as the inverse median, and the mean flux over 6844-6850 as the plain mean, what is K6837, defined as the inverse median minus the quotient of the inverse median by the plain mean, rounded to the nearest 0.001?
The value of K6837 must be 0.157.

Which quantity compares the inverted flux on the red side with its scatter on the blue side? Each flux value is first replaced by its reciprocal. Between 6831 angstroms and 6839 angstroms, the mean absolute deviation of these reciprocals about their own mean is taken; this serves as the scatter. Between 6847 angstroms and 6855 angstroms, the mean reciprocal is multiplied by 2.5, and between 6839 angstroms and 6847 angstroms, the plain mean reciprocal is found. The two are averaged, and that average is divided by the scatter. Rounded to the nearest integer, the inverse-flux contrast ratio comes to 36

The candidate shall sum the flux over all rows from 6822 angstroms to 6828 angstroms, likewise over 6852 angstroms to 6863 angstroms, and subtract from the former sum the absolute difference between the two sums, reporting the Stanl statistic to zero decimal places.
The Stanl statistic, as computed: 11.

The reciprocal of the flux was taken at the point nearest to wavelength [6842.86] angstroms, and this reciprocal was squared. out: 0.046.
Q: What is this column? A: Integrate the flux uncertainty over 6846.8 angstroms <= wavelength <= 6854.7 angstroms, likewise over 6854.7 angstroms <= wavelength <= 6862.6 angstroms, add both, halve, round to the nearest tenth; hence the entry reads 4.8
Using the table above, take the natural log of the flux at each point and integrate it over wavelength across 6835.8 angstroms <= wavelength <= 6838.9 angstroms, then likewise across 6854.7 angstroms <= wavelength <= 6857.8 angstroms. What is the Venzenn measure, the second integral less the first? -0.4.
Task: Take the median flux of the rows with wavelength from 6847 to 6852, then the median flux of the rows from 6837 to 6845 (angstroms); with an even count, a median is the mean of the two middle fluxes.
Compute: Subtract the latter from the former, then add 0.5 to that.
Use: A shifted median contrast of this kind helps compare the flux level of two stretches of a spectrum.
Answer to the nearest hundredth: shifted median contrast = 0.63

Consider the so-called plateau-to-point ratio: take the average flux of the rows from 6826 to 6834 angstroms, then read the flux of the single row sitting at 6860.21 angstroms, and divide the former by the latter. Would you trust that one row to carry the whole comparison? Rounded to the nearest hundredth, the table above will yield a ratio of 1.08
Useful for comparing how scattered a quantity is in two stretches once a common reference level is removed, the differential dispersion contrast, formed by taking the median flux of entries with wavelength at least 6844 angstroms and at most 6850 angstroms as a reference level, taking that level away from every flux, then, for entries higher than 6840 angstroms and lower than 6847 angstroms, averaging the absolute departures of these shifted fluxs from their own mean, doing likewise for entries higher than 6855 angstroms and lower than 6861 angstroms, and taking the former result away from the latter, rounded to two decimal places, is 0.02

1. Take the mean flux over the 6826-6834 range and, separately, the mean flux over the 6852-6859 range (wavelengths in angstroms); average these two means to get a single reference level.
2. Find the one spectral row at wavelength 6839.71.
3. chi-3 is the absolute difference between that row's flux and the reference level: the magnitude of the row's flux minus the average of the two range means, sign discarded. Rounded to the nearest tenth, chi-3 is 0.3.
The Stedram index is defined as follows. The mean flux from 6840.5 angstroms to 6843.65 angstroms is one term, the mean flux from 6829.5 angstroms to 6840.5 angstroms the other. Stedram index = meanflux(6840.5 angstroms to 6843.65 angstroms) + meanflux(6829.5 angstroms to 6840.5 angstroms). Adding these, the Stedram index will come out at 9.6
